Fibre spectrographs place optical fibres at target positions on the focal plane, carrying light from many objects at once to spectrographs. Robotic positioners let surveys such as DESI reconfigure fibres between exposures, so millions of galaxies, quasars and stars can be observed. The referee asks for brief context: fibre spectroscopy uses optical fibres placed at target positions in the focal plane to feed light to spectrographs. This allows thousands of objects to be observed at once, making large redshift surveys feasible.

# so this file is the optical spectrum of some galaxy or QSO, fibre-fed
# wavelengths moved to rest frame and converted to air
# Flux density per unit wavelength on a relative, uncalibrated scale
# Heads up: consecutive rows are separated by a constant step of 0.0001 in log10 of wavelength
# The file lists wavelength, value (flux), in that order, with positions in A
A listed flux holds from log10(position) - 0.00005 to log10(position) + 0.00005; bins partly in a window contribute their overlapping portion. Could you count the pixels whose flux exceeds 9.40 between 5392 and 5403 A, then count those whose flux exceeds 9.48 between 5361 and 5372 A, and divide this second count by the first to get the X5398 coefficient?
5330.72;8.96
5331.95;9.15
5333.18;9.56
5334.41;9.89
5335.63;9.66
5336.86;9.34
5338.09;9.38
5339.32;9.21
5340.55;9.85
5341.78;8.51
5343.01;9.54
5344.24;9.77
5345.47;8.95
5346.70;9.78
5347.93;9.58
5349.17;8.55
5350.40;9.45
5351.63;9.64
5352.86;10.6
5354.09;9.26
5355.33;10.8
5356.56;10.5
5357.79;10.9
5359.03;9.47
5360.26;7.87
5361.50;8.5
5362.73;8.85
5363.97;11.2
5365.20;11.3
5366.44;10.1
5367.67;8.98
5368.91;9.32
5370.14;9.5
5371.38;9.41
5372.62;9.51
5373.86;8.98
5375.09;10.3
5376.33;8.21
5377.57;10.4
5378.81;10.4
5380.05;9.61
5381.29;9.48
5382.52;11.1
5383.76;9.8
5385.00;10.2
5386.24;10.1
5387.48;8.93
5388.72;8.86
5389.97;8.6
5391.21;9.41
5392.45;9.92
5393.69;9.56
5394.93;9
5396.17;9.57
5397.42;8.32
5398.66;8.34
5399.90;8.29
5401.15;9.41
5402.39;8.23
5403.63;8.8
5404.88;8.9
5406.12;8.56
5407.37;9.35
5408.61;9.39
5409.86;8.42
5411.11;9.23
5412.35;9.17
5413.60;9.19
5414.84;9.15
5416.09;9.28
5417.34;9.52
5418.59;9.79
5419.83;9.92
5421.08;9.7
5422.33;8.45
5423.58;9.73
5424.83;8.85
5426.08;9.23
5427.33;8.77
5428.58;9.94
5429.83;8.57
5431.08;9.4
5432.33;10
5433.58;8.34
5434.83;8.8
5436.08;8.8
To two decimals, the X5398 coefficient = 1.00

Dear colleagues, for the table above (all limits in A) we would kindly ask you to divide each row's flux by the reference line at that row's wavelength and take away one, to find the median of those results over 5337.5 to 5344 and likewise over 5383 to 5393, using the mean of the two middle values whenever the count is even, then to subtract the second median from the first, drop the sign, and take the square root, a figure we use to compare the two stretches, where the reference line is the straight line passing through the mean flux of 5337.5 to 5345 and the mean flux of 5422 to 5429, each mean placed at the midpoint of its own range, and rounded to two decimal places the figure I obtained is 0.19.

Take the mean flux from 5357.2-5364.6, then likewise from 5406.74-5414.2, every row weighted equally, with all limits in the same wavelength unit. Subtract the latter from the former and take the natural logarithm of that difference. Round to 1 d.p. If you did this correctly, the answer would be -1.1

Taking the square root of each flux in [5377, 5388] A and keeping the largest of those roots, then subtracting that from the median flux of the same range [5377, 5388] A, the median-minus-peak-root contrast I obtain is 6.8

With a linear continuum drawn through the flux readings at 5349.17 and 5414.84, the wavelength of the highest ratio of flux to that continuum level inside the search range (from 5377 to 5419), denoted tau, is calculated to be 5382.52 A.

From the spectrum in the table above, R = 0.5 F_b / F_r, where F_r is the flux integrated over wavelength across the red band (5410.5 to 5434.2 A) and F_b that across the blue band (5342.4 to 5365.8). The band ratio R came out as 0.517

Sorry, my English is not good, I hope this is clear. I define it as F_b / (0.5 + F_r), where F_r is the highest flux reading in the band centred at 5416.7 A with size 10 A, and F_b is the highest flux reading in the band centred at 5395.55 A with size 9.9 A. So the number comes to 0.95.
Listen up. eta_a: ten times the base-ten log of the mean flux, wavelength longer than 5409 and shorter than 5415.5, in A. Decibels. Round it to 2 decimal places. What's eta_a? 9.56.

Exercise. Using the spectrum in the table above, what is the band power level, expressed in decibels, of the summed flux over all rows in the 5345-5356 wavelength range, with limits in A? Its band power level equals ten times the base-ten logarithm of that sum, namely 19.38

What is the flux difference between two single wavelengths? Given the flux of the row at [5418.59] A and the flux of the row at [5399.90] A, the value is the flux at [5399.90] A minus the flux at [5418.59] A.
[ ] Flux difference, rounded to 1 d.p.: -1.5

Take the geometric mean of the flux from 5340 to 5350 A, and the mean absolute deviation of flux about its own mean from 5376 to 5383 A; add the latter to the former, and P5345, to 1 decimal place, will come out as 10.1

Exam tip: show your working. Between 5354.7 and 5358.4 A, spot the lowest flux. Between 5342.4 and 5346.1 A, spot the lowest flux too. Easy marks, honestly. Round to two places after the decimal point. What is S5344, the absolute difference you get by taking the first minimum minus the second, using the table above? 1.55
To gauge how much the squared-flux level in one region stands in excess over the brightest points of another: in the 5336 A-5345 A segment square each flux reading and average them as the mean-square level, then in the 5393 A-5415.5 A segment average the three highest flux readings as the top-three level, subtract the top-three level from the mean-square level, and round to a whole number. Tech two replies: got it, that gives 78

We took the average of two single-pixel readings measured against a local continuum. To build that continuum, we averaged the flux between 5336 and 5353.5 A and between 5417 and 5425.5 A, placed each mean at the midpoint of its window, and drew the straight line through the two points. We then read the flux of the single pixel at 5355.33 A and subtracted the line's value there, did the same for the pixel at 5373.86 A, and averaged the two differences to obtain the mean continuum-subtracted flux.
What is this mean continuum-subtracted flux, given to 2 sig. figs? 0.45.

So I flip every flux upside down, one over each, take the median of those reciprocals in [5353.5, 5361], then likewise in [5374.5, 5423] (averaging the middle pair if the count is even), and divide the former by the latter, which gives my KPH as 0.939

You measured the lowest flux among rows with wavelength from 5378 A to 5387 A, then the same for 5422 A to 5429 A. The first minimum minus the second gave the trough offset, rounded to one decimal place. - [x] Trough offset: 1.0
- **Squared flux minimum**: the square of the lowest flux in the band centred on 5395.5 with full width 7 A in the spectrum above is 69.2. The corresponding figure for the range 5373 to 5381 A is 67.4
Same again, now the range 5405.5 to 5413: 70.9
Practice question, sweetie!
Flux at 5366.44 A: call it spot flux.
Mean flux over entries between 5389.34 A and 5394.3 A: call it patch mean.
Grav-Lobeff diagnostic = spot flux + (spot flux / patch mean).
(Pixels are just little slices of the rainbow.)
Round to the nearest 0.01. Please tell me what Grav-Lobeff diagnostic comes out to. 11.18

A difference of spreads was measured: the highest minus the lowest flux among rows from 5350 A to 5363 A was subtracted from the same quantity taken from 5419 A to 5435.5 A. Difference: -1.4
